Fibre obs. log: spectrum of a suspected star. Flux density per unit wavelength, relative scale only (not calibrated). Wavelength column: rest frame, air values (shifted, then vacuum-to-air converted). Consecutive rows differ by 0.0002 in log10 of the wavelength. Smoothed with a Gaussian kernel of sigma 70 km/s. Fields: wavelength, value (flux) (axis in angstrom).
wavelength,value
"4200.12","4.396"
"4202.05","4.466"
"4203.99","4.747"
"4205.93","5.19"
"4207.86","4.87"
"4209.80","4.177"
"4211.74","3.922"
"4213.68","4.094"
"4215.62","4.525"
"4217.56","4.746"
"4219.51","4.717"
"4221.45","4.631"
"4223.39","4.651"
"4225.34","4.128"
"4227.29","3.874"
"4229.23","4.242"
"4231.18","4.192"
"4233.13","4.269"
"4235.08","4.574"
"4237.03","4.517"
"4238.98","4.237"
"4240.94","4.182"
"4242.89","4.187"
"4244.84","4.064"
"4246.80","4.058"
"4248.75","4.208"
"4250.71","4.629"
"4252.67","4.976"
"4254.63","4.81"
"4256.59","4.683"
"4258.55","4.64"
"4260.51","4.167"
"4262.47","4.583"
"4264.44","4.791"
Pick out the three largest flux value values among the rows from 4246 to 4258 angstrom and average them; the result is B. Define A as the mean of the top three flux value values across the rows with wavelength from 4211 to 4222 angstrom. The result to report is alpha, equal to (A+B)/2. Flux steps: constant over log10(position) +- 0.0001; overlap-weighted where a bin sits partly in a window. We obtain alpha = 4.76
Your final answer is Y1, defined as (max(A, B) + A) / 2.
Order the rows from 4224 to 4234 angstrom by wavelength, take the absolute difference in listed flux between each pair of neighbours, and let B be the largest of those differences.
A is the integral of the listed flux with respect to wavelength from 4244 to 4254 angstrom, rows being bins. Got 44.0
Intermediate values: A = 44.0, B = 0.37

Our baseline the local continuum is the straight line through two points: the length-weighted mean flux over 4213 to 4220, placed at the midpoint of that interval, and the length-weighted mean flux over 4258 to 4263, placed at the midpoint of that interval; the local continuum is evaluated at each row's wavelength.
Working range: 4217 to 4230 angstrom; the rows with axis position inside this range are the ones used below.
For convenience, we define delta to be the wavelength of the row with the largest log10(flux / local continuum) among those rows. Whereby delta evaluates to 4217.56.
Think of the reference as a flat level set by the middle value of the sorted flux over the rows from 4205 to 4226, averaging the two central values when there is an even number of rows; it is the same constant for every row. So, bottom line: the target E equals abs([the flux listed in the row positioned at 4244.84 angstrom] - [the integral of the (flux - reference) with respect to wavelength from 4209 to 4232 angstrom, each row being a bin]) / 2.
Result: 5.5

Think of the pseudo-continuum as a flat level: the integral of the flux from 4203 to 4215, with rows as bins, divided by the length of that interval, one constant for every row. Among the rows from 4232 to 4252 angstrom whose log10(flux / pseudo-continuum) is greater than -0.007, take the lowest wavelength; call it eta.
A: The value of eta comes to 4235.08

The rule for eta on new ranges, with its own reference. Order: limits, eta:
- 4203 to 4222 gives 4203.99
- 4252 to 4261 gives 4252.67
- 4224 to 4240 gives 4235.08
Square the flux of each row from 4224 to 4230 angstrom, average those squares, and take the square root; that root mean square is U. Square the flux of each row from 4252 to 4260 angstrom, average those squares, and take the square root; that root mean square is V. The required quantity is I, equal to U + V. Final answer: 8.9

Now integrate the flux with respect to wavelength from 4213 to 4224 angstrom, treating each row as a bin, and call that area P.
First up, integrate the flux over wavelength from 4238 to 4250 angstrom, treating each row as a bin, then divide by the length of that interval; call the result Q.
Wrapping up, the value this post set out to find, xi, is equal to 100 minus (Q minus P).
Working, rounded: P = 50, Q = 4.17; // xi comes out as 146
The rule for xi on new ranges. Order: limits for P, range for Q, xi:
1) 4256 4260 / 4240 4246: 114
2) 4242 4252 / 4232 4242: 138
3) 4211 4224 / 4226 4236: 154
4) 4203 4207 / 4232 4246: 116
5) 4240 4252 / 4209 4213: 147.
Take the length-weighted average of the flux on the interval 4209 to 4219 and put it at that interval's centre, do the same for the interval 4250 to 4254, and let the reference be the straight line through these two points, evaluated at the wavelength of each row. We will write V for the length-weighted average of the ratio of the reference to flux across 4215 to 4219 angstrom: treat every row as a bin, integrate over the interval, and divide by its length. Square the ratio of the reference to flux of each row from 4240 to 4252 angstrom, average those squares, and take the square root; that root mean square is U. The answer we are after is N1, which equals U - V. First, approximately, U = 1.12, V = 0.93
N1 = 0.19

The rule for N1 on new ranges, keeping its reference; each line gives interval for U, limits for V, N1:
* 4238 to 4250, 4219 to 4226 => 0.15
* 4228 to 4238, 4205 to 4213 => 0.10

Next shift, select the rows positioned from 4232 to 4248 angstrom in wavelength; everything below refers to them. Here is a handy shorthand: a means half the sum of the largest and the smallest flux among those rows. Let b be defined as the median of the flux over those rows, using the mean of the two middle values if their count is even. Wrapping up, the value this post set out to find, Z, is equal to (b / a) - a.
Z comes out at -3.34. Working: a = 4.32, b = 4.2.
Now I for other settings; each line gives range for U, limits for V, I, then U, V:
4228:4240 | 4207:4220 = 8.8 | 4.34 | 4.45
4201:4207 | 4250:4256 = 9.6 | 4.81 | 4.81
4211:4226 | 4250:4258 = 9.2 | 4.44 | 4.78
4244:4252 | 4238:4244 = 8.4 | 4.25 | 4.20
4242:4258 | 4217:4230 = 8.9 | 4.46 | 4.44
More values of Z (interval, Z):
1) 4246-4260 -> -3.49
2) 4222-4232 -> -3.28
